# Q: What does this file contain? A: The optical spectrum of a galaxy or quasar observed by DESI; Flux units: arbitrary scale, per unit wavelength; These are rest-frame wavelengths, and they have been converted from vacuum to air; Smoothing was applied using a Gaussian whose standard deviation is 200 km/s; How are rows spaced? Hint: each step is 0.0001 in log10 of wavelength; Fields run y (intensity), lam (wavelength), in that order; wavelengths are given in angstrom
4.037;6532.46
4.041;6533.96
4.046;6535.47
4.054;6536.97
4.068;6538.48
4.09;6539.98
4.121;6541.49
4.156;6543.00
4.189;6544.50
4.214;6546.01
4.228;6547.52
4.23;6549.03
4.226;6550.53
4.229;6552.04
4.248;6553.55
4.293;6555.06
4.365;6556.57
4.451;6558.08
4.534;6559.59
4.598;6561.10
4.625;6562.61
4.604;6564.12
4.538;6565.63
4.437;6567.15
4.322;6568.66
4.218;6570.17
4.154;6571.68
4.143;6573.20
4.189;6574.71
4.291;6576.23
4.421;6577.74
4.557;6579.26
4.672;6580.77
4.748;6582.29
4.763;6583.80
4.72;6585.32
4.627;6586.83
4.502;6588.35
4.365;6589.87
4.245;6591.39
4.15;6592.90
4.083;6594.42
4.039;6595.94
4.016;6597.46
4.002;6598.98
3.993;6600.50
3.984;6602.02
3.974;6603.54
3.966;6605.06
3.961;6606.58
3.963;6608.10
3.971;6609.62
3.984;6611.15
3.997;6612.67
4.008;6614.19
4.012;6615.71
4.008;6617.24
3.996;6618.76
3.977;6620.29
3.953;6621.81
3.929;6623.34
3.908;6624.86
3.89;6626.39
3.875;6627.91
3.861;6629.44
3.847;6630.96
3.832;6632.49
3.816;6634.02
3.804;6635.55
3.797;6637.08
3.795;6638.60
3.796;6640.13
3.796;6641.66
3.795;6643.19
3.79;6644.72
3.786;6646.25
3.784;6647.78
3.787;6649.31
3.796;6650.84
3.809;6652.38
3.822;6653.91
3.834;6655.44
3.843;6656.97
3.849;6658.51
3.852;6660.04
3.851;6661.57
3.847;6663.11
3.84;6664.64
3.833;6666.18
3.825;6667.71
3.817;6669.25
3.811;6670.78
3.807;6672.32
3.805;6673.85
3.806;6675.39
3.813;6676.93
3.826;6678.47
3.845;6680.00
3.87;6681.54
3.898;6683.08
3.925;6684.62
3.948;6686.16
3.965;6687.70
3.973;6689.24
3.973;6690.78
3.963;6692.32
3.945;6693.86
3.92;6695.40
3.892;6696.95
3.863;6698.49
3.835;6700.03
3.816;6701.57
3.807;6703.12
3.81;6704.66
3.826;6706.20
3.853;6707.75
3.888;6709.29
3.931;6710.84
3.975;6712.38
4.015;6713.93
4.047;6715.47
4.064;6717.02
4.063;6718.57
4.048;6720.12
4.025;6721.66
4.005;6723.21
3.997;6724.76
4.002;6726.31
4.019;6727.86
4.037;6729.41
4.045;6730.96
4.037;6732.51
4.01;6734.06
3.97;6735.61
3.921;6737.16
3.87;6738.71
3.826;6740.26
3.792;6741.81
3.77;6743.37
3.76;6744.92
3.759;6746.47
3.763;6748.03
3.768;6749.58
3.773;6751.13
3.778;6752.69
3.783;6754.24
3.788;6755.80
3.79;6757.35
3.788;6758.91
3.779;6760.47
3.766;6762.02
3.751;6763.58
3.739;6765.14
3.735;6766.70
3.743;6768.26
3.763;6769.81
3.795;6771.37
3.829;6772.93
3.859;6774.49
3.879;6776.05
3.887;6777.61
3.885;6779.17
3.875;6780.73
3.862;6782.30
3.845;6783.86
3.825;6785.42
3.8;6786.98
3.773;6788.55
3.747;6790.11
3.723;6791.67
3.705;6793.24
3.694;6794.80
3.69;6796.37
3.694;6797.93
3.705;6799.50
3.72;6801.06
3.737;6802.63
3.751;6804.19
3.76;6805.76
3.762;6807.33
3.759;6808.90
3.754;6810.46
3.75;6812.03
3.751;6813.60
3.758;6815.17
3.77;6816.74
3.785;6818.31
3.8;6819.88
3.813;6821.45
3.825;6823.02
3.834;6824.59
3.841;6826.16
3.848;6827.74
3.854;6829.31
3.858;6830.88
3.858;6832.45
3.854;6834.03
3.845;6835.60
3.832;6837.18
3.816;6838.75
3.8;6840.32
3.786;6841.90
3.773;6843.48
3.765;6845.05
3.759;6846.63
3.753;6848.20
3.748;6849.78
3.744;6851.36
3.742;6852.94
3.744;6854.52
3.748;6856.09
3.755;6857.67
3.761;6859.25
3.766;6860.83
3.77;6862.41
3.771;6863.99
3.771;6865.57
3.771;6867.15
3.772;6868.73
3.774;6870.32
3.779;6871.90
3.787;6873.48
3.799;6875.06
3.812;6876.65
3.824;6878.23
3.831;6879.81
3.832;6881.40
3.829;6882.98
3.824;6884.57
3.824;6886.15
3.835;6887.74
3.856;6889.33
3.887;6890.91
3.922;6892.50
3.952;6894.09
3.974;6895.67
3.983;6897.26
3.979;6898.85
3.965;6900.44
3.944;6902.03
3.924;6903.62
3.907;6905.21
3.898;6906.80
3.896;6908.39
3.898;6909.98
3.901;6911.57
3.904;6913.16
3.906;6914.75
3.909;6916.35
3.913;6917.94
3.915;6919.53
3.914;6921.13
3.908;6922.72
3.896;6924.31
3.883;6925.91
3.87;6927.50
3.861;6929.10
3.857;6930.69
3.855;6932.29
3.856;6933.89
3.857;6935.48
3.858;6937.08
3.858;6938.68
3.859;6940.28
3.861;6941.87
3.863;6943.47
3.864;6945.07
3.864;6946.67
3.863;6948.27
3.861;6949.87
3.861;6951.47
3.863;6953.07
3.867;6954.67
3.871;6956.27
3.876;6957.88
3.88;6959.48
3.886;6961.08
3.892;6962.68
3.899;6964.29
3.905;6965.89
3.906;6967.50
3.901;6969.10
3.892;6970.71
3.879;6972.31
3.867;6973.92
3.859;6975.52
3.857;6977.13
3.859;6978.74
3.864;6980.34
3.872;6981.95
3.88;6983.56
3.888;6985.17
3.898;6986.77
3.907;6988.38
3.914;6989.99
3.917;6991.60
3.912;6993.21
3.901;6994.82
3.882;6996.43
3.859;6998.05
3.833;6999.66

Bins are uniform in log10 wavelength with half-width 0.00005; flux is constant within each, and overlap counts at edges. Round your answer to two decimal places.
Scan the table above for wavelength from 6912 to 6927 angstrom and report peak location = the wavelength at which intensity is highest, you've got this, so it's 6919.53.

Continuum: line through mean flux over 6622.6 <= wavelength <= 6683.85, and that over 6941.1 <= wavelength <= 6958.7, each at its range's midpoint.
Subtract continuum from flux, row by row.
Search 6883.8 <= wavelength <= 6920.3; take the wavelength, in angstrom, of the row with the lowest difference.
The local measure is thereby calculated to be 6886.15 angstrom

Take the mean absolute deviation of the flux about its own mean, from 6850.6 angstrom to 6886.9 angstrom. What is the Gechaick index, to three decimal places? 0.027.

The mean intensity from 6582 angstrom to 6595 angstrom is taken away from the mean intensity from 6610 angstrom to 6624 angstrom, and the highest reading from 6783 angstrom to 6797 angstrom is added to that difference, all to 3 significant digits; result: 3.36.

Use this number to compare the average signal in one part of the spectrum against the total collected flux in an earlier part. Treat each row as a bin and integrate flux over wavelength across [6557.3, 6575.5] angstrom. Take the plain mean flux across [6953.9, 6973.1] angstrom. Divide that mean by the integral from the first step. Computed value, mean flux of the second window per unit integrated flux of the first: 0.049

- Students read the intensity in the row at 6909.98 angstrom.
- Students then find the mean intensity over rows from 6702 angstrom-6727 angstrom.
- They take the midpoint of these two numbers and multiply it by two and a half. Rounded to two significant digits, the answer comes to 9.8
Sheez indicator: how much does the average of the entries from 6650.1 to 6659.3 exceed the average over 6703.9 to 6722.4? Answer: -0.14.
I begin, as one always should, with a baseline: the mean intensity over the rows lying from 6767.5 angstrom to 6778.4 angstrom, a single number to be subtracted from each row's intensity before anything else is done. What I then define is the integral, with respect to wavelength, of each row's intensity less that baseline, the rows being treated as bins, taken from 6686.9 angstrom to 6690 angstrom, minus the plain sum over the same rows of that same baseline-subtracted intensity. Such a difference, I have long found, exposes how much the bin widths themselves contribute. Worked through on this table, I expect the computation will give 0.16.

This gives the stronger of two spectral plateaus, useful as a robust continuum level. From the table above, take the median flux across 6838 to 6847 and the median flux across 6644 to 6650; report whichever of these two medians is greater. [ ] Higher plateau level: 3.79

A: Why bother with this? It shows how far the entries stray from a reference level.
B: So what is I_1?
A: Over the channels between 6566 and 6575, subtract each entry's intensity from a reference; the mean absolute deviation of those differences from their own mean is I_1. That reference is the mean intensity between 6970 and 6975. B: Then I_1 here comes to 0.090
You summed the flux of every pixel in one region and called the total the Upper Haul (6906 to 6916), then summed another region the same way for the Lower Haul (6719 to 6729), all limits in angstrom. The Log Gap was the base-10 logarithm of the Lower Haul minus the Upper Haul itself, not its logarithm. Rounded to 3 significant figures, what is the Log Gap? -22.0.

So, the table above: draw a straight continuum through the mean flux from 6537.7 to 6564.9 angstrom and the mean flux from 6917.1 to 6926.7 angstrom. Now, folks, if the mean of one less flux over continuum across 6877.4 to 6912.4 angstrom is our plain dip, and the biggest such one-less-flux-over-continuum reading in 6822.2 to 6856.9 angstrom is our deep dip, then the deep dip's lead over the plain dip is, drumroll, 0.050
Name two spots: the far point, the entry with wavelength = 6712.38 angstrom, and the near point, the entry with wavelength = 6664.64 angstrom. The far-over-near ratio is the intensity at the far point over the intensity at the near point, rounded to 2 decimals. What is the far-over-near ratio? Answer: 1.04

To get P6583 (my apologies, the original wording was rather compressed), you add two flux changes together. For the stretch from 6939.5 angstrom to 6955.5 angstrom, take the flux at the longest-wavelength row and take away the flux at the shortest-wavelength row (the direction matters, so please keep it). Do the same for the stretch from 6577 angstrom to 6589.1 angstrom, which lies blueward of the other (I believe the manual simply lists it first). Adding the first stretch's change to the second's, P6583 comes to 0.09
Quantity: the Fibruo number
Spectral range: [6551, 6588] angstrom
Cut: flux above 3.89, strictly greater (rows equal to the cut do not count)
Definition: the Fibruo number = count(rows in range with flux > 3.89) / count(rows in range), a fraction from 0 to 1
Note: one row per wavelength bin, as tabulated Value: 1.00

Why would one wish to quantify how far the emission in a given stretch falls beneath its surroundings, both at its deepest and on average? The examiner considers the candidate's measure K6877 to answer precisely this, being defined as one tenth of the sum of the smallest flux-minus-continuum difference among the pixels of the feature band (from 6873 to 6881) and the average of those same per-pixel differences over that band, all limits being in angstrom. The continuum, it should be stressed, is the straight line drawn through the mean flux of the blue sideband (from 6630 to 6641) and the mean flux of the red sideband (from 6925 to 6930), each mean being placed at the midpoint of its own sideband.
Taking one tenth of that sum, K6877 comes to -0.012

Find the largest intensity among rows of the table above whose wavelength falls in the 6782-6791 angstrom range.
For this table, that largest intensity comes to 3.862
